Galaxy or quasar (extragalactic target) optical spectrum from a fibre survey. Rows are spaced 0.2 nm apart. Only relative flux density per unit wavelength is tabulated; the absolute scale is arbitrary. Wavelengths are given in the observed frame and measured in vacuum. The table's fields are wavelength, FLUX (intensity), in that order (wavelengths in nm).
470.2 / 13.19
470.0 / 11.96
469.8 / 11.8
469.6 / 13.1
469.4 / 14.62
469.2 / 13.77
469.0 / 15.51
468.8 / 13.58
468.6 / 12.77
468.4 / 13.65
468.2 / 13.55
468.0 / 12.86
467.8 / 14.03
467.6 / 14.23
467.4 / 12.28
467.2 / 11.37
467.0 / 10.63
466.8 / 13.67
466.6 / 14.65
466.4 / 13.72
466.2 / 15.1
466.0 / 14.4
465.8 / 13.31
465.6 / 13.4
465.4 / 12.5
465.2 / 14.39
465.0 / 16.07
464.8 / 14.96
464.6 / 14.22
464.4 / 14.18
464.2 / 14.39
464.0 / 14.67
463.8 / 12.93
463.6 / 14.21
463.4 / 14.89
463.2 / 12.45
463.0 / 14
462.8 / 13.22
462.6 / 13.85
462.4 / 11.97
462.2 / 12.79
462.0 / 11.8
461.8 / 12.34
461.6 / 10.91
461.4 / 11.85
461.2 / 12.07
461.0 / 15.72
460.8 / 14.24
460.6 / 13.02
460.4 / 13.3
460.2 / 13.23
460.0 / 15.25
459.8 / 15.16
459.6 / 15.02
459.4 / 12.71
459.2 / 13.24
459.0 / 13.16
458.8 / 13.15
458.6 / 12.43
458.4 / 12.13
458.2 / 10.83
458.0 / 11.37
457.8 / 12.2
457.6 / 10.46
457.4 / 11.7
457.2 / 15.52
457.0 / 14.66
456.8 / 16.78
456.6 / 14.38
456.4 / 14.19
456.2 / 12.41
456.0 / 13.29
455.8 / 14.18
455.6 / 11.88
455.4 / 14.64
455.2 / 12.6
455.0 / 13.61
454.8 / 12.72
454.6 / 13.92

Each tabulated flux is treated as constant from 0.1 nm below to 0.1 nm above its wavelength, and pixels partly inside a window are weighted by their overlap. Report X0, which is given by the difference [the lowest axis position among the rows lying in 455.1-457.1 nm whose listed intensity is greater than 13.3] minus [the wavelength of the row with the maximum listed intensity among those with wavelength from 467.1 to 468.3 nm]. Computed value -12.20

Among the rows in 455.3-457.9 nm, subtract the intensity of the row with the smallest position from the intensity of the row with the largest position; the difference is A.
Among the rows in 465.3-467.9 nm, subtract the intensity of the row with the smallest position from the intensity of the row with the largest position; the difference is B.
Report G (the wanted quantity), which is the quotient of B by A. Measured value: -0.6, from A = -2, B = 2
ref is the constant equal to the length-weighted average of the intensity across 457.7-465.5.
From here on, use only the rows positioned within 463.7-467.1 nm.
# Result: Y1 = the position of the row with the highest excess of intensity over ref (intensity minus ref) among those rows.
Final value 465.0 nm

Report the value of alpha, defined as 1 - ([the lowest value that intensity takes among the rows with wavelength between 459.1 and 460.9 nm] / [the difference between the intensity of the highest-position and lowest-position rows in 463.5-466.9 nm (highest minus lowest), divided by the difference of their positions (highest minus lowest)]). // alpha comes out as 76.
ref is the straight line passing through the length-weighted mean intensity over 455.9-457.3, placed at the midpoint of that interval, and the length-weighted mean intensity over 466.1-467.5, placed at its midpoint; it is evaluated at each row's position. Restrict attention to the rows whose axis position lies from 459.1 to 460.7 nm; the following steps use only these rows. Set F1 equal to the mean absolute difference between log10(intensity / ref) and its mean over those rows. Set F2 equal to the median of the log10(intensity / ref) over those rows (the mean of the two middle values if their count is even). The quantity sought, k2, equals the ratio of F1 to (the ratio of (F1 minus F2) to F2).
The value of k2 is -0.01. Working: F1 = 0.029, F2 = -0.02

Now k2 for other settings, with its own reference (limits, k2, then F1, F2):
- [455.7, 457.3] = 0.00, 0.029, -0.01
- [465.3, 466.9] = 0.34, 0.021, 0.02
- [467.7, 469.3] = -0.05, 0.017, 0.03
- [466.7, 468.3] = 0.01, 0.038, 0.01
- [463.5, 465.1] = -0.05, 0.018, 0.03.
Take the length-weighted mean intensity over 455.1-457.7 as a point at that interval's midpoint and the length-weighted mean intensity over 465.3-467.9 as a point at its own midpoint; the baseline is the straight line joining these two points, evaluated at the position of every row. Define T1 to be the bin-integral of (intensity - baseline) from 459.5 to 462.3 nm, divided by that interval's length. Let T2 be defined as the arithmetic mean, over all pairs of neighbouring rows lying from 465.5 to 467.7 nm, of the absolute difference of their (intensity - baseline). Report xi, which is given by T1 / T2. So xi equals -0.12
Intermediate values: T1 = -0.14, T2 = 1.18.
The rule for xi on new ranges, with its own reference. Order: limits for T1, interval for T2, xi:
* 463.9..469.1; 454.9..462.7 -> 0.36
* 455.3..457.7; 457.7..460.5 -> 0.12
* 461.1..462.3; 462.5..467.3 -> -1.38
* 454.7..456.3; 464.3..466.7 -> -0.47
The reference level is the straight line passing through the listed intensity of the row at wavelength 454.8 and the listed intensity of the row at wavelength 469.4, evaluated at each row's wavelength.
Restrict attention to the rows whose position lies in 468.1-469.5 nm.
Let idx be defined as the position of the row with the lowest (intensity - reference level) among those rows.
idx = 468.6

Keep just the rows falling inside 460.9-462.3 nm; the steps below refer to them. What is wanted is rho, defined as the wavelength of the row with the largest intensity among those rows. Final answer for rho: 461.0 nm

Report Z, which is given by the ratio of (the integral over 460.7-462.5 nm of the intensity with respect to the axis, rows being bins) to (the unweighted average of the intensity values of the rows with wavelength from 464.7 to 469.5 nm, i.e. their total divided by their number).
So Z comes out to 1.7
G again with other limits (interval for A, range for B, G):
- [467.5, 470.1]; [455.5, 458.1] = 0.2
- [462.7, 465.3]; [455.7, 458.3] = -2.9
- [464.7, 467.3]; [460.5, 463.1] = -0.3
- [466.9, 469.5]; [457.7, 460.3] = 0.3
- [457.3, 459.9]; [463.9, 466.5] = -0.3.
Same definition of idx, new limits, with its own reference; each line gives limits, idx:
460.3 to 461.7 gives 461.6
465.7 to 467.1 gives 467.0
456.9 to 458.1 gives 457.6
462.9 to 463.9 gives 463.2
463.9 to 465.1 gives 464.4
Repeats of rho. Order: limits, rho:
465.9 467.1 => 466.2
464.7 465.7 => 465.0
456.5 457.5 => 456.8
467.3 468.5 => 467.6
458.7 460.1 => 460.0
